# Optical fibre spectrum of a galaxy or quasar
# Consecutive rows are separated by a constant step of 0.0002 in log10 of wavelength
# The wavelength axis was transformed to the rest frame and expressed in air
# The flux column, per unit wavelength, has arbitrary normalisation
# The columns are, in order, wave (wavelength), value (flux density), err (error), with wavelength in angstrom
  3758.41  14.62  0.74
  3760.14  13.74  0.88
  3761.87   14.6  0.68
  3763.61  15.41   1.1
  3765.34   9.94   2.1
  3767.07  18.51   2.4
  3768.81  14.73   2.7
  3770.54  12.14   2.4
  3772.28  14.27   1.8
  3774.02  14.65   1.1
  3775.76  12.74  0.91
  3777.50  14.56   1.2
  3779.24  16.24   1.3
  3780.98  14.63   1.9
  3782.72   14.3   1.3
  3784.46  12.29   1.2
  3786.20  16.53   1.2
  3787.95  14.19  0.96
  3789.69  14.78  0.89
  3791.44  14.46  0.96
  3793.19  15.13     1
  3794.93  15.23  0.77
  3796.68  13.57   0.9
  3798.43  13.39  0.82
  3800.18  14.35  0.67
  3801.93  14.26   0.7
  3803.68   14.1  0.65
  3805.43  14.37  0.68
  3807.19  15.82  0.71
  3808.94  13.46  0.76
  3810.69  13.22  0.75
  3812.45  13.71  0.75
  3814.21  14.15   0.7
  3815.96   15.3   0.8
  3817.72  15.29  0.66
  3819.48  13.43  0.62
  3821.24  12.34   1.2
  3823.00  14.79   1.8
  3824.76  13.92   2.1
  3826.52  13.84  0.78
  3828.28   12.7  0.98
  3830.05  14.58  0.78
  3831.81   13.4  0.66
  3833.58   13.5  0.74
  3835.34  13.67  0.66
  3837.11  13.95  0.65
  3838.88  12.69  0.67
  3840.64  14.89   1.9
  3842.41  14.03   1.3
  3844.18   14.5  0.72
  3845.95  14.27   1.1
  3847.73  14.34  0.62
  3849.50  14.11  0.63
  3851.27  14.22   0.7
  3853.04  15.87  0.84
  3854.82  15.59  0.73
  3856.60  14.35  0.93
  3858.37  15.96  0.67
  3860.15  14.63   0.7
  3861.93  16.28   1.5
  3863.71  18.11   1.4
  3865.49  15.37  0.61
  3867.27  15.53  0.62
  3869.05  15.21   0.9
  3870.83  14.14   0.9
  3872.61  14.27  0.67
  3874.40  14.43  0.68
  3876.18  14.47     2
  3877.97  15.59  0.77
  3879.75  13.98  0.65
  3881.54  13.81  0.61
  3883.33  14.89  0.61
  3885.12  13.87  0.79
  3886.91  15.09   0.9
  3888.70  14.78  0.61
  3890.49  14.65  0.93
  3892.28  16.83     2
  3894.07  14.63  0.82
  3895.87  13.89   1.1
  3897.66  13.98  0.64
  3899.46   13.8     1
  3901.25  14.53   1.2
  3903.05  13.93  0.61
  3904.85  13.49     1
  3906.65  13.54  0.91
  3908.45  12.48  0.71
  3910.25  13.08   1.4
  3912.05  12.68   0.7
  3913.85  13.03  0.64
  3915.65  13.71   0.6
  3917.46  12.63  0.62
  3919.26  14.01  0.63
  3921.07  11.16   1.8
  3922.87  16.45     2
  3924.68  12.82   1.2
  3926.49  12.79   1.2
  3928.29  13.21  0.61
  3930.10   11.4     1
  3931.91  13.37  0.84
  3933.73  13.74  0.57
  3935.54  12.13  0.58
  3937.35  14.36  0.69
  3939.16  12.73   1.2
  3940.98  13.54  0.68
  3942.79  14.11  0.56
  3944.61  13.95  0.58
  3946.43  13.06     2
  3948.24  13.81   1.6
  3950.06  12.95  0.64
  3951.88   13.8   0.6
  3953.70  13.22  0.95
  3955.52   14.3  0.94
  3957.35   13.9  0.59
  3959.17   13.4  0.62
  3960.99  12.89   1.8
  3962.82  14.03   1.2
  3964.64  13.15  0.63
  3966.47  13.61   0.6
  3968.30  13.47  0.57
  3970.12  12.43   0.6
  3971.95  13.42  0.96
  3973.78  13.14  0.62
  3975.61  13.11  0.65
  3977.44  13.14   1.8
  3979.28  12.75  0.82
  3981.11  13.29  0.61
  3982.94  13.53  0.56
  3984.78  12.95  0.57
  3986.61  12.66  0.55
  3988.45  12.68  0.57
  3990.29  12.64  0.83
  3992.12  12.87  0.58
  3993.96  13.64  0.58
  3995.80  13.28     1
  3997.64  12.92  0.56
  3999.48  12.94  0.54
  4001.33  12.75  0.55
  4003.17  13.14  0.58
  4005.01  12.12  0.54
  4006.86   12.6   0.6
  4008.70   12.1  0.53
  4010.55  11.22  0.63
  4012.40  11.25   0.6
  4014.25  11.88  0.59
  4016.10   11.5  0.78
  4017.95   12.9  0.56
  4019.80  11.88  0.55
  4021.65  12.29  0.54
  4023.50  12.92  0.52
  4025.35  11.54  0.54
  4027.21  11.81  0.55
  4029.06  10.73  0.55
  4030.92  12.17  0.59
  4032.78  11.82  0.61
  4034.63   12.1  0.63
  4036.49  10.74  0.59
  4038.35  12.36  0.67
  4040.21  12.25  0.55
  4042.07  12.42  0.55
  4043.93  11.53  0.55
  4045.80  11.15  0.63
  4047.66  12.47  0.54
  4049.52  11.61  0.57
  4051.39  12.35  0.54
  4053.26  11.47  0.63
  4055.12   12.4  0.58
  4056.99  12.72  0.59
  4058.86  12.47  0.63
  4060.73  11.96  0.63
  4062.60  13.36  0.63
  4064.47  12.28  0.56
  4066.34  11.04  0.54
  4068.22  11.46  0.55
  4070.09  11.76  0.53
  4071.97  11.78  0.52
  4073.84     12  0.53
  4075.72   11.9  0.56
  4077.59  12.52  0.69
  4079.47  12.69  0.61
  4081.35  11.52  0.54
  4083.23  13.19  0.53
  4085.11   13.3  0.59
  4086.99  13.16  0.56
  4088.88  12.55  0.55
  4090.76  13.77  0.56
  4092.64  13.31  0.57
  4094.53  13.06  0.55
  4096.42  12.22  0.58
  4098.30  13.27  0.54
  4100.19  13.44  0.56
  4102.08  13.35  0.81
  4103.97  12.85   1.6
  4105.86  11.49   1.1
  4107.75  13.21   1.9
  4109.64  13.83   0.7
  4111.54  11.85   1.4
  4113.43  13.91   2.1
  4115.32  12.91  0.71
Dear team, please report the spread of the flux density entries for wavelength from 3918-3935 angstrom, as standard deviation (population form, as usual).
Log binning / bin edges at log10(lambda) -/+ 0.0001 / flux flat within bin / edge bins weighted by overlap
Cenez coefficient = 1.5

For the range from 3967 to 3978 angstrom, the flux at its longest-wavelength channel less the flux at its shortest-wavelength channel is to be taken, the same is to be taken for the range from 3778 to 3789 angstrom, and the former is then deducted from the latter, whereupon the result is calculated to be -1.7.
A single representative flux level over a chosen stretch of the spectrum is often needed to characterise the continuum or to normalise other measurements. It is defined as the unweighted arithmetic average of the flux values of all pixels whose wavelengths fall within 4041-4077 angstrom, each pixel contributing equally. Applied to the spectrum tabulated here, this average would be 12.0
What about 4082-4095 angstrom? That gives 13.2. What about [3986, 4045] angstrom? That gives 12.2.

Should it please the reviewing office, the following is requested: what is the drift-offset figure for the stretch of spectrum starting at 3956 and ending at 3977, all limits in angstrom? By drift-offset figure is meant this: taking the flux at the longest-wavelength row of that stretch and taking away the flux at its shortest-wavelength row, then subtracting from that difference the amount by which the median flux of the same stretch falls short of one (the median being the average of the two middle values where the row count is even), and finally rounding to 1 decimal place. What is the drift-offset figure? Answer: 11.6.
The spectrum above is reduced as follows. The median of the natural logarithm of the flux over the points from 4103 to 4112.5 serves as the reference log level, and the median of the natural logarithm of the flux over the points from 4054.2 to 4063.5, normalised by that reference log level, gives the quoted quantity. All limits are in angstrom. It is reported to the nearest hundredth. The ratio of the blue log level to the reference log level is 0.99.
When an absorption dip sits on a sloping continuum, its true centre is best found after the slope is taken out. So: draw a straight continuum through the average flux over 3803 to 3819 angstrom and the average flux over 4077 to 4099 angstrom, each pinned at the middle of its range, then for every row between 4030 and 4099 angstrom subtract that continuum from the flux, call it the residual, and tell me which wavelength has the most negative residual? 4036.49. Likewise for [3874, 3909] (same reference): 3908.45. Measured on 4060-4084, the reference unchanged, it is 4066.34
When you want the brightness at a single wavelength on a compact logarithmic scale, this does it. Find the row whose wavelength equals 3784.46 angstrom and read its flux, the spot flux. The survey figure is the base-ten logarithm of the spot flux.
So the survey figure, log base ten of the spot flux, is 1.09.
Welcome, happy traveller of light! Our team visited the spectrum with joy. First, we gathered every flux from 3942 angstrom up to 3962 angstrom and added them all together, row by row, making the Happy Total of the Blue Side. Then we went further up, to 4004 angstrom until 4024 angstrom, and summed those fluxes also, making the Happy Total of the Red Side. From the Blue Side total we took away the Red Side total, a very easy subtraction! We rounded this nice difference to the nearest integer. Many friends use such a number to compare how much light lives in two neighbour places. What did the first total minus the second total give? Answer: 17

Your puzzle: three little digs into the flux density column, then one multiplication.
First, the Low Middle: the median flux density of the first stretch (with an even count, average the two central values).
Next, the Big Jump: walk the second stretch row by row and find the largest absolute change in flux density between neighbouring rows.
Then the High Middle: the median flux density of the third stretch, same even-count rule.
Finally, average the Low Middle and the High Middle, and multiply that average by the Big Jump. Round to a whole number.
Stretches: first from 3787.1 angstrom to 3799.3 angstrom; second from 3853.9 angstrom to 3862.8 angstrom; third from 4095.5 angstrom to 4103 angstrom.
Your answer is 23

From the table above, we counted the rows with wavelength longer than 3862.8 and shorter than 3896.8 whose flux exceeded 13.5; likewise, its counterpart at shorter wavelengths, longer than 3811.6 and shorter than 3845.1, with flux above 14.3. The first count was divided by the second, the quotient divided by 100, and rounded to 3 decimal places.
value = 0.032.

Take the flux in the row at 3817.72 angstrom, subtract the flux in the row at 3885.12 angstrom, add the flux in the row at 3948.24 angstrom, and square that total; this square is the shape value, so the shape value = 232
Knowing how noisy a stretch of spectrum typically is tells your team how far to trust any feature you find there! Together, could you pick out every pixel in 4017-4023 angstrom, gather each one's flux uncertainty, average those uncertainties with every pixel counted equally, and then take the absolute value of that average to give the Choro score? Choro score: 0.55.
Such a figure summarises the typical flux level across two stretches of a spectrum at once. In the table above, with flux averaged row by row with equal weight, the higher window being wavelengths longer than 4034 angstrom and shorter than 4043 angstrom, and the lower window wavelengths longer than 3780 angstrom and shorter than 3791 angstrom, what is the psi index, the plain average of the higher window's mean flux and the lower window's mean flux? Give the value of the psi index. 13.2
